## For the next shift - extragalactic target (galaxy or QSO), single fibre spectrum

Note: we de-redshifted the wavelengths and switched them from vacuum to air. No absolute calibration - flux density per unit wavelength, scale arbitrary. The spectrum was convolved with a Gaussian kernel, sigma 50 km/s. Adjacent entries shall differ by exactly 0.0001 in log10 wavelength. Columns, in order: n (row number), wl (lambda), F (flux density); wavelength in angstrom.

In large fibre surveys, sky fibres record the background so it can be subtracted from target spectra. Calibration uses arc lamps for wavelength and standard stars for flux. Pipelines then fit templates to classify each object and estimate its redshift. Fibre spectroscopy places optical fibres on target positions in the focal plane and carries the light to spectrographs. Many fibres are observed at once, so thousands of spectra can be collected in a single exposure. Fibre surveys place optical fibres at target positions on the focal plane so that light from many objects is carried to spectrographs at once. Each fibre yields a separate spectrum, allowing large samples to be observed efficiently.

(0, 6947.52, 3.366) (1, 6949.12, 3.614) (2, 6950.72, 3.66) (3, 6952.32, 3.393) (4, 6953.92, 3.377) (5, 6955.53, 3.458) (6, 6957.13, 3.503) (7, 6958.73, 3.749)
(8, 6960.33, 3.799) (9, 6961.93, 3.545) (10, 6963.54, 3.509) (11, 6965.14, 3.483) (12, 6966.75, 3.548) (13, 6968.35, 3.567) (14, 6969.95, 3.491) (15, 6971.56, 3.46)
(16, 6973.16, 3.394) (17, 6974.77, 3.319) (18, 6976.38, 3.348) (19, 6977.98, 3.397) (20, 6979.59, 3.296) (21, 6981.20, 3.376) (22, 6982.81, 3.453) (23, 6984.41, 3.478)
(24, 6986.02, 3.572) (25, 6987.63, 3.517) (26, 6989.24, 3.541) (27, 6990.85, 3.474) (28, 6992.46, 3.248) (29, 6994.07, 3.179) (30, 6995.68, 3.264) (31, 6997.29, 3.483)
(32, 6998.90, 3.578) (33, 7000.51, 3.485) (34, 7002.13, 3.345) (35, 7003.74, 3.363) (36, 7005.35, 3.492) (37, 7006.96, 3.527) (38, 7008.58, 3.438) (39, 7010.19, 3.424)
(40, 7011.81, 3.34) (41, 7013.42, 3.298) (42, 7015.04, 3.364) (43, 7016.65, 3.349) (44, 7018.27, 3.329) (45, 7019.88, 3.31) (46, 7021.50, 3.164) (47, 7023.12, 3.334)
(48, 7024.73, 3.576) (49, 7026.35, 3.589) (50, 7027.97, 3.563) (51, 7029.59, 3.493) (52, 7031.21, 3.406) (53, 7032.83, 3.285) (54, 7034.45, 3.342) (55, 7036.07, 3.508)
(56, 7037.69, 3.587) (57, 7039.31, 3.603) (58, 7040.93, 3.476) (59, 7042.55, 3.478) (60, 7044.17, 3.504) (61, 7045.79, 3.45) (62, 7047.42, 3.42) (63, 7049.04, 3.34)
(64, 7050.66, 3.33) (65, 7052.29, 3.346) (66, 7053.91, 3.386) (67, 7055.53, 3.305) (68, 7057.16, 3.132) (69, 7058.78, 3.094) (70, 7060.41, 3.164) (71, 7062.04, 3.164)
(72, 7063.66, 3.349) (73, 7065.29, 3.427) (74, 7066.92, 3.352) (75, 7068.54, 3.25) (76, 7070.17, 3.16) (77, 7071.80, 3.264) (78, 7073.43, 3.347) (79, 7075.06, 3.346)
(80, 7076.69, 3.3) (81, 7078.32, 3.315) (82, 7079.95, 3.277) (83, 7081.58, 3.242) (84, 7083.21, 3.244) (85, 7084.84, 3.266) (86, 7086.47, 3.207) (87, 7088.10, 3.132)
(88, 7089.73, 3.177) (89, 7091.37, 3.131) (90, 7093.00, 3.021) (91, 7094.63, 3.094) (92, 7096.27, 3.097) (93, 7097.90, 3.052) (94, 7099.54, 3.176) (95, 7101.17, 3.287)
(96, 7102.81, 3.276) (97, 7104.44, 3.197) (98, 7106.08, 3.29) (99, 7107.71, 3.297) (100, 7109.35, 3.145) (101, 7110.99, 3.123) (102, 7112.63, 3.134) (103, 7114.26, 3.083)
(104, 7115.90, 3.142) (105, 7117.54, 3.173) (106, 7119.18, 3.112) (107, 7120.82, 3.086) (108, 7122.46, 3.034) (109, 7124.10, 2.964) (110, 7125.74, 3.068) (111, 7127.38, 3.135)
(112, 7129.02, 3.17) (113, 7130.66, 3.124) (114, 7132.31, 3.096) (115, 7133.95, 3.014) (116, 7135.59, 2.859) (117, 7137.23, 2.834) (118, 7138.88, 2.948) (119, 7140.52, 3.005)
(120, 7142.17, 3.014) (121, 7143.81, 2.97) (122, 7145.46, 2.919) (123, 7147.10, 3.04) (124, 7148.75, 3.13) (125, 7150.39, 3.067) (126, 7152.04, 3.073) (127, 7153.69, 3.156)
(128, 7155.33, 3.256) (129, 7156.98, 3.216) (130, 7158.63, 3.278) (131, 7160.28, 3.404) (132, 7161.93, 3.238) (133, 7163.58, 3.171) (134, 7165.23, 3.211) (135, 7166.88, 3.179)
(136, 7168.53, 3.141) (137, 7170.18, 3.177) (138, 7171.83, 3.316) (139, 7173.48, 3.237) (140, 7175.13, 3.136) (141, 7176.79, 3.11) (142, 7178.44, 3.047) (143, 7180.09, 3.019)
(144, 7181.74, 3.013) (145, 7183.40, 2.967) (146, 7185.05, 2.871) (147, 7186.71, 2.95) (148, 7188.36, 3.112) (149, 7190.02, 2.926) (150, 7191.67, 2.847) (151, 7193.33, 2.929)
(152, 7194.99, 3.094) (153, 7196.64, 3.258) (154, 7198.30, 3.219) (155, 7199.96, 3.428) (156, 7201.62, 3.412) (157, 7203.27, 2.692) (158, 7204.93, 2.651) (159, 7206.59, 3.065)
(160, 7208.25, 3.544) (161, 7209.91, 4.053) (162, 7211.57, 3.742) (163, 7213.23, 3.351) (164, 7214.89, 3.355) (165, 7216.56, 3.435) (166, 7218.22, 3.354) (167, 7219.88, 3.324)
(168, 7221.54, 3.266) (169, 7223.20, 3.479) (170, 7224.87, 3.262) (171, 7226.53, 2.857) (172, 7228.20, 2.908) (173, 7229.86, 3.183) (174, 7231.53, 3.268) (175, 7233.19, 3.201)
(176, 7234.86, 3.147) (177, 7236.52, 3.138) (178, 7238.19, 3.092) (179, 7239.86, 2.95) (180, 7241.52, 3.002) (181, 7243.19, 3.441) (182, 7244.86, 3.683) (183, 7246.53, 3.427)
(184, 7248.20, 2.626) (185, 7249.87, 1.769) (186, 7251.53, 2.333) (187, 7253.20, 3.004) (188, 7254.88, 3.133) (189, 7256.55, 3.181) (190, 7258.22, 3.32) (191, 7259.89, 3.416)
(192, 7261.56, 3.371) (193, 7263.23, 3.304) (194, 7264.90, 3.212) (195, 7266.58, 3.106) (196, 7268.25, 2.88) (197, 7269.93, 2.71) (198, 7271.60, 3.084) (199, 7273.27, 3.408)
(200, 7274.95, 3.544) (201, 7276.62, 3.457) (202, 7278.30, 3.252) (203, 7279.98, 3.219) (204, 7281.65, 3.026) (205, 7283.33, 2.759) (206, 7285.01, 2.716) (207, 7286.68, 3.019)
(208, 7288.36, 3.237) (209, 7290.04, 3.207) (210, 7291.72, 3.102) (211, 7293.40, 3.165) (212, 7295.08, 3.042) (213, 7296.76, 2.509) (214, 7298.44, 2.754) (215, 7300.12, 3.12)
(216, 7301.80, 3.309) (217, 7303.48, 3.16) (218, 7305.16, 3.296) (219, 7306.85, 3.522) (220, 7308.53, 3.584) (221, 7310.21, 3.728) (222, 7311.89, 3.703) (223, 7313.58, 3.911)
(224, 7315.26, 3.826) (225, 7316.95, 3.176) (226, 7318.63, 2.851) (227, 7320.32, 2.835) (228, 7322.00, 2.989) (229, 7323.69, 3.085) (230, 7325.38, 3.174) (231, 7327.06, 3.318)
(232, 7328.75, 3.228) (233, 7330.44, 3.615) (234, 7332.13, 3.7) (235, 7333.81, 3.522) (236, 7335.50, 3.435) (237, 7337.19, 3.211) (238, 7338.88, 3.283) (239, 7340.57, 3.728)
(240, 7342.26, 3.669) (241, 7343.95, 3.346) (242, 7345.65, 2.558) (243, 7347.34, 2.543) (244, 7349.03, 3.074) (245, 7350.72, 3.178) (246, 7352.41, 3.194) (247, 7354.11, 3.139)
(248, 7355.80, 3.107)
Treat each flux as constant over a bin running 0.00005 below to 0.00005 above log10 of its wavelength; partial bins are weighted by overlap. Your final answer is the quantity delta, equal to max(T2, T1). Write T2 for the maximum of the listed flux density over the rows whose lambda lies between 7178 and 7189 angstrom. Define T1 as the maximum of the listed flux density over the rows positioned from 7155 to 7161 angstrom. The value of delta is 3.40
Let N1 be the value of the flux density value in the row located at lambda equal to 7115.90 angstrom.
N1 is 3.142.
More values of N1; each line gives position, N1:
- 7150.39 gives 3.067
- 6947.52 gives 3.366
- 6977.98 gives 3.397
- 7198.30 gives 3.219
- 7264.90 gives 3.212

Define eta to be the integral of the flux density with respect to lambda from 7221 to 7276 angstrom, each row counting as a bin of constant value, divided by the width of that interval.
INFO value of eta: 3.11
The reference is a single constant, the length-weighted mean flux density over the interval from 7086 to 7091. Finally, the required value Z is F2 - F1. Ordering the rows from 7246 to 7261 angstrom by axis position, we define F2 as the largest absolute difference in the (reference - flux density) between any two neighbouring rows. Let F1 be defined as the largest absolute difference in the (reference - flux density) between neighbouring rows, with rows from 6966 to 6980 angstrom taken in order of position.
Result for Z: 0.76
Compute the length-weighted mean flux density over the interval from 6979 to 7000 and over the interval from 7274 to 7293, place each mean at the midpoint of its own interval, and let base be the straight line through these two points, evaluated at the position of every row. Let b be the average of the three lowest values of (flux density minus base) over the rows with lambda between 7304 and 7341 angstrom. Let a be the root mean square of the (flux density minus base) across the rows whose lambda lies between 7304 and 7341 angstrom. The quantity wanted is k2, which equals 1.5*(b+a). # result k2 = 0.31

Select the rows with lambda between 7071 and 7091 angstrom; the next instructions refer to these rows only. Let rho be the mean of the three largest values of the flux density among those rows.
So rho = 3.34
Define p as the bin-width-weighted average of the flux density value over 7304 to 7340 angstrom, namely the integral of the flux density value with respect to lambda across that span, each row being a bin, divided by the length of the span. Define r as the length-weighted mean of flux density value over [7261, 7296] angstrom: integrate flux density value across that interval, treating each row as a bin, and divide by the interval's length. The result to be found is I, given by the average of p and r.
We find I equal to 3.26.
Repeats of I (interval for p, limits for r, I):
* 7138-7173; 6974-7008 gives 3.28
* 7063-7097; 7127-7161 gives 3.16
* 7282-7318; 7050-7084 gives 3.25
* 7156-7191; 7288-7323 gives 3.18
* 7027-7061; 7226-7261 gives 3.22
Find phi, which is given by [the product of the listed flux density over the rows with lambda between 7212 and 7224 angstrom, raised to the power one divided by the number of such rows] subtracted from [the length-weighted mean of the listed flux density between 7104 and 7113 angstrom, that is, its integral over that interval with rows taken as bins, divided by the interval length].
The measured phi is -0.17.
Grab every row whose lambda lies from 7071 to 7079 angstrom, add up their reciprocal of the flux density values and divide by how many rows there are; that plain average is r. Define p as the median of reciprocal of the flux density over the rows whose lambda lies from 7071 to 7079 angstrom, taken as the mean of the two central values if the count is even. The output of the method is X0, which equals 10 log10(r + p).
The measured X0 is -2.2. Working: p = 0.302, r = 0.302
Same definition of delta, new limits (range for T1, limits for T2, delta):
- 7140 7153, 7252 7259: 3.32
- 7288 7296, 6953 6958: 3.50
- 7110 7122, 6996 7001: 3.58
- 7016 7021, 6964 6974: 3.57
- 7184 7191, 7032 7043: 3.60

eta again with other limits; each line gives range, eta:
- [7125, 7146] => 3.01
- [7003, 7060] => 3.40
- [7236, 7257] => 2.98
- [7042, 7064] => 3.32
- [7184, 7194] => 2.94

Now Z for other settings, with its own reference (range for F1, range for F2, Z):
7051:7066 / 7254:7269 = 0.04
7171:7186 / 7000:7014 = 0.04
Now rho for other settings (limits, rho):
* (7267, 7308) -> 3.51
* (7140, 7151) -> 3.08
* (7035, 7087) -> 3.57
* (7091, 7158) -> 3.29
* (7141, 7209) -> 3.46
